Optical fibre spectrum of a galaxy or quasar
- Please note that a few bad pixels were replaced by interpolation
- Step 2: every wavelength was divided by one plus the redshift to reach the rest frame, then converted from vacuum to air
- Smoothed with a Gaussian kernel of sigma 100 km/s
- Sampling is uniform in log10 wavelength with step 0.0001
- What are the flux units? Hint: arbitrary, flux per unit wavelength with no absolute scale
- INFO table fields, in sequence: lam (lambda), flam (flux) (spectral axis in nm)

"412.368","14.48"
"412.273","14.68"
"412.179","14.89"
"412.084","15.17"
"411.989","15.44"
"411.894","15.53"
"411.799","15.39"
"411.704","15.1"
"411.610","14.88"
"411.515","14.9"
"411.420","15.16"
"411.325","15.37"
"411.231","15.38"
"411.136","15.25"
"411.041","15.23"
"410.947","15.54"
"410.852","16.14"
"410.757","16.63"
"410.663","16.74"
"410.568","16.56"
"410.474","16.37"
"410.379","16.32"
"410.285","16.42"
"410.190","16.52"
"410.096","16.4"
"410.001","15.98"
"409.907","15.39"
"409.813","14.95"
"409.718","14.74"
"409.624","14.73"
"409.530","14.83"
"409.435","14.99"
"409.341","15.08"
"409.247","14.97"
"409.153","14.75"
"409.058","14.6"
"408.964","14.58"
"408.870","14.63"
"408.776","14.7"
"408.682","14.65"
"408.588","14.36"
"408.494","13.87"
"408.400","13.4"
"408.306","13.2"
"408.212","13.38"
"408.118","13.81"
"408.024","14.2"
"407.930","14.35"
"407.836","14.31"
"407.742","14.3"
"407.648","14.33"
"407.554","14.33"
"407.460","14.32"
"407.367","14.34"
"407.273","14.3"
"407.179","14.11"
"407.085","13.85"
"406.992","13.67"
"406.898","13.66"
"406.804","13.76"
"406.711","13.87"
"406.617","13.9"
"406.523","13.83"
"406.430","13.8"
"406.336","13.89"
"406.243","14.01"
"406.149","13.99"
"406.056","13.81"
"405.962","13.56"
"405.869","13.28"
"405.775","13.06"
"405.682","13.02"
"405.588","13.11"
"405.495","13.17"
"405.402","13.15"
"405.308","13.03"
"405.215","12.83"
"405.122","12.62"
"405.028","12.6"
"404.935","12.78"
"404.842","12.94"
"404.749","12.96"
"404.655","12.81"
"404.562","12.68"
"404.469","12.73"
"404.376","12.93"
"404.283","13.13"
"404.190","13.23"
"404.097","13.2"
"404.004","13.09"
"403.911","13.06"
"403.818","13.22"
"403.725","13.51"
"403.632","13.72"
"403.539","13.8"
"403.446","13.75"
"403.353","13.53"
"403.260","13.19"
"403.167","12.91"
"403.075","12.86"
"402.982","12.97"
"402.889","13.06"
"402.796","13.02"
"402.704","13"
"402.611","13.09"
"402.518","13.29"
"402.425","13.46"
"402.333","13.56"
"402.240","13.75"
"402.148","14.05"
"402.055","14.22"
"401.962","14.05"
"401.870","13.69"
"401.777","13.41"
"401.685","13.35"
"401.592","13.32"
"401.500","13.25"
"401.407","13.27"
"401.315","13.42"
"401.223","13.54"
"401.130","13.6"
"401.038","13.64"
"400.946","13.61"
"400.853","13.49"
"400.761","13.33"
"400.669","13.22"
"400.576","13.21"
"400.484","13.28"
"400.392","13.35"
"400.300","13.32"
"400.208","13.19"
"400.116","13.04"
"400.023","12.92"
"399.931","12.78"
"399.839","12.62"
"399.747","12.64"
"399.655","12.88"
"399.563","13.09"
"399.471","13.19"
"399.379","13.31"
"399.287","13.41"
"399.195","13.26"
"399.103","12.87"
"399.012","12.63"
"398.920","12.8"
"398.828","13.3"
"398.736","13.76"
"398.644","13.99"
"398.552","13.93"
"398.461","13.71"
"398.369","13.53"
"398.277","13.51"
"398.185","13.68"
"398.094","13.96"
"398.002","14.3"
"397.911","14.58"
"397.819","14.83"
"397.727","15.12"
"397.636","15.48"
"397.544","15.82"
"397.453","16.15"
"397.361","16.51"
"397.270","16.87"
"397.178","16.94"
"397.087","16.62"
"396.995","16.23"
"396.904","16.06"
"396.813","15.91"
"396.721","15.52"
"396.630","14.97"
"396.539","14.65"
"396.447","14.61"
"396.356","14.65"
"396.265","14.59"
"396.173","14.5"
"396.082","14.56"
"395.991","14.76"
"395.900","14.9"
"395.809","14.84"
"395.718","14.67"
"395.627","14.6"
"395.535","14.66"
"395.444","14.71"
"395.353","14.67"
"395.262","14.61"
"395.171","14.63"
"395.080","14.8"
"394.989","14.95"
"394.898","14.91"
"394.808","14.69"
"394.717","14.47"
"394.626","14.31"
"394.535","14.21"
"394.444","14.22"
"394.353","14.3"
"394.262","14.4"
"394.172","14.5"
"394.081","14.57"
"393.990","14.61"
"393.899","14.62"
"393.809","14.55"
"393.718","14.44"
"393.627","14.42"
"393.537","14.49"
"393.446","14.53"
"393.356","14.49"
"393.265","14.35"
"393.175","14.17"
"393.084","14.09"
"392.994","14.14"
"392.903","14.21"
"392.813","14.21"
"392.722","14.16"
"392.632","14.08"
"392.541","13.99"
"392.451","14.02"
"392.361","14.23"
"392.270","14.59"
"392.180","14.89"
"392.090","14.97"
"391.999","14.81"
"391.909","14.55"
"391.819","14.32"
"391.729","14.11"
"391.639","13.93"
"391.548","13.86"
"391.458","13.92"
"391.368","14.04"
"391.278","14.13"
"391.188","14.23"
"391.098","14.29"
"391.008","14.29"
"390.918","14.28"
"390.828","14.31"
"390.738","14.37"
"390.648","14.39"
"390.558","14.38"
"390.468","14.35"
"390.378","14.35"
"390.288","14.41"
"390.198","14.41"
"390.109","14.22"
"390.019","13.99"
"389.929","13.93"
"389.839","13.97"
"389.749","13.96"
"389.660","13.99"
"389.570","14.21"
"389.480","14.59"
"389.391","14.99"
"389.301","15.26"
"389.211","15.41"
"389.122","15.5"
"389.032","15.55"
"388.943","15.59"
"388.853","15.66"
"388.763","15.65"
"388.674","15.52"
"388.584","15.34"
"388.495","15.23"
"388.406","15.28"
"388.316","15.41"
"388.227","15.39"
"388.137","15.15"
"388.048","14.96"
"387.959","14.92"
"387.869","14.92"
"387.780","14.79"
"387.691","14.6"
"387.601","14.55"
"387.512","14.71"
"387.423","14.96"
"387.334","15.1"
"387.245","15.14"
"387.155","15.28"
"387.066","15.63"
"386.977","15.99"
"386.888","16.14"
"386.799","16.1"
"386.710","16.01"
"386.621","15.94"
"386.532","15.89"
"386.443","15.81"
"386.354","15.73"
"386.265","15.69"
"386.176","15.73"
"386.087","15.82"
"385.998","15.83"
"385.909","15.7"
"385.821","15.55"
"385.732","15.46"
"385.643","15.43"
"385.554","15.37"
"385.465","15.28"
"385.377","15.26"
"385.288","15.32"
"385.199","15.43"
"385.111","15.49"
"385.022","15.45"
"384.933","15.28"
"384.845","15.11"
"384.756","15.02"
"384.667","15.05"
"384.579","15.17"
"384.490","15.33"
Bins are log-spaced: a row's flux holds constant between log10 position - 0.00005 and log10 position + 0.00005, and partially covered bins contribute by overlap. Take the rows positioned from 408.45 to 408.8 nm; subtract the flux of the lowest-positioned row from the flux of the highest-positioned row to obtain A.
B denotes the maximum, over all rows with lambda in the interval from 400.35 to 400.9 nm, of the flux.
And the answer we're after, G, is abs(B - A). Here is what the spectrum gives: 12.7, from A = 0.83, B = 13.49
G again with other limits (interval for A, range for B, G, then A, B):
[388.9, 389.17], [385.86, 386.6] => 16.0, -0.09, 15.89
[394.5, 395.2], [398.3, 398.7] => 13.6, 0.42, 13.99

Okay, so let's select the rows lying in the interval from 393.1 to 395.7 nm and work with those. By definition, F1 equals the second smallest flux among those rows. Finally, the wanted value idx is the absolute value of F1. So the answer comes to 14.2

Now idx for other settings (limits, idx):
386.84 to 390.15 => 14.0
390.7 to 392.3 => 13.9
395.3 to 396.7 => 14.6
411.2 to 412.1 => 14.9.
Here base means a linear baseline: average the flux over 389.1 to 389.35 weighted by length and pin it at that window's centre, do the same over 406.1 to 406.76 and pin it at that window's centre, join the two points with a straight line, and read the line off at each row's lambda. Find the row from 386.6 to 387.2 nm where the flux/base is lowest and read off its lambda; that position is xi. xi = 387.155 nm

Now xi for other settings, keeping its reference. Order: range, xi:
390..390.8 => 390.019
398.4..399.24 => 399.012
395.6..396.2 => 396.173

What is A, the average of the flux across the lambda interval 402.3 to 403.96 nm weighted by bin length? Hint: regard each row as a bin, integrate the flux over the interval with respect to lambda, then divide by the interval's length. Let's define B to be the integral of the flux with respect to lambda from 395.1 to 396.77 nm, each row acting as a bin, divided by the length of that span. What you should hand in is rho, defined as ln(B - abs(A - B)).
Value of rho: 2.59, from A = 13.3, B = 14.7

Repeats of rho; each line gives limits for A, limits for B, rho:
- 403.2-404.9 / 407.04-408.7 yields 2.58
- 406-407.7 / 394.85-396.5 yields 2.64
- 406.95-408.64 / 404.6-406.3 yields 2.51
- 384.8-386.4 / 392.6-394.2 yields 2.58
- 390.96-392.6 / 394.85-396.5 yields 2.66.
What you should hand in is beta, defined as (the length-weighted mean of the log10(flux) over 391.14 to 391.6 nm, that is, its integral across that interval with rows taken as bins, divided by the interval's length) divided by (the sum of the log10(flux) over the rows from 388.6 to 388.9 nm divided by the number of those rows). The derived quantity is 0.96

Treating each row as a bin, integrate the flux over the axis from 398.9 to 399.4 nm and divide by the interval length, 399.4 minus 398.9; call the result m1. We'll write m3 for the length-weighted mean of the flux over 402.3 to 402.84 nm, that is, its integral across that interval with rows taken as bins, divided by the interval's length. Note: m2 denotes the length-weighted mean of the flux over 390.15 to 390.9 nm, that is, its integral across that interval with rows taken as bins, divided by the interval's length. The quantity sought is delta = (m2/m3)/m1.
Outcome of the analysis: 0.0831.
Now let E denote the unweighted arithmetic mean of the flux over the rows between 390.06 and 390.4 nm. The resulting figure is 14.3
